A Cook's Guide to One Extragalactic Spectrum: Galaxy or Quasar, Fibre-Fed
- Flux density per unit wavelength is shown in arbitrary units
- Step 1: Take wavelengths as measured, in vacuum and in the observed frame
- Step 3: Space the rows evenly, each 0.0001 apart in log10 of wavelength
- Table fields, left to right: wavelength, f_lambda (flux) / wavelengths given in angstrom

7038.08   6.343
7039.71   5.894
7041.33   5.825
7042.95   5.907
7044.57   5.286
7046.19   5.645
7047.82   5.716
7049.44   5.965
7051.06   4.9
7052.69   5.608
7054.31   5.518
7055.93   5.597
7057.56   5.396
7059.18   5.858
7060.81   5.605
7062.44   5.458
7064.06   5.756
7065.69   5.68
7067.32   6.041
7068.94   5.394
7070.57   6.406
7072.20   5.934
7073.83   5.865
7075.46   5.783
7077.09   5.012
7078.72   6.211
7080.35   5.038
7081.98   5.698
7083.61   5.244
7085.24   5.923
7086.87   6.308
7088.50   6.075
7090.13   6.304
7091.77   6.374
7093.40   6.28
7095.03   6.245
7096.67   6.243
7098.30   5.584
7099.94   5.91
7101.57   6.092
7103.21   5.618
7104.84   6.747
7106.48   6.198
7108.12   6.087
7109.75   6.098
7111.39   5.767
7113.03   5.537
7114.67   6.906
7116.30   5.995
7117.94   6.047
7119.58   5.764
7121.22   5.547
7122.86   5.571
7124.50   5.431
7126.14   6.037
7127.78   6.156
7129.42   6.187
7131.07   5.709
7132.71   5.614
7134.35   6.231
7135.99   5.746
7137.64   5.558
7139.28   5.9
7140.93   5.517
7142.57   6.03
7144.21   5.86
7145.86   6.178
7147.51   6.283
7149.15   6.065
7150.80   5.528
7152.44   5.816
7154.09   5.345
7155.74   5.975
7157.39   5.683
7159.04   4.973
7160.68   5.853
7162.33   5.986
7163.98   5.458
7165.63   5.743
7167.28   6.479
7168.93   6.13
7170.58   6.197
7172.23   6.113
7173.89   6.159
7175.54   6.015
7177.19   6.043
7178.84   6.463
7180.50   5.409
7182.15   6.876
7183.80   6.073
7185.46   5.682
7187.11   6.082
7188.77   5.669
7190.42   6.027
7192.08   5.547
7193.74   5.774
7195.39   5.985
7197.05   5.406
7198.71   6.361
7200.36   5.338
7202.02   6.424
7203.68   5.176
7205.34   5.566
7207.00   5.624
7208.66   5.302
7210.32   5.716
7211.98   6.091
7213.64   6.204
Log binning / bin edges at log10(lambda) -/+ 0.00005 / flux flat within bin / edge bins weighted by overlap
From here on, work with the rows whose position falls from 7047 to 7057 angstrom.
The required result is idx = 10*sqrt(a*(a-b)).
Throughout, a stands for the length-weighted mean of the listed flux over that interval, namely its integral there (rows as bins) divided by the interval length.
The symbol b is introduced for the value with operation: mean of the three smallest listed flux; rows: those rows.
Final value 10.7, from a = 5.5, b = 5.3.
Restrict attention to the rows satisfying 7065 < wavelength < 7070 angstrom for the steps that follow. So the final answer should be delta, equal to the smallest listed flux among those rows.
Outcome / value 5.394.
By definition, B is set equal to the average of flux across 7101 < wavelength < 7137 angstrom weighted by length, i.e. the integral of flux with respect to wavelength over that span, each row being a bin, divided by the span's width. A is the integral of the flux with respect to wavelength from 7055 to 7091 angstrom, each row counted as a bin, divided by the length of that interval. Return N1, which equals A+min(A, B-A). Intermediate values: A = 5.75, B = 5.95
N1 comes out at 5.95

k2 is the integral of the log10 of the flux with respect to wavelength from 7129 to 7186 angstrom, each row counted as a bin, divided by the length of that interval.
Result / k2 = 0.771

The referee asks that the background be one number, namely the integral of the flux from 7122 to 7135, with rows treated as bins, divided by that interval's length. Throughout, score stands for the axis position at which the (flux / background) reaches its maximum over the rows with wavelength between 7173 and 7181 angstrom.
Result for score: 7178.84 angstrom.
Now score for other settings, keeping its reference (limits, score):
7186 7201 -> 7198.71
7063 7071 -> 7070.57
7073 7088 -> 7086.87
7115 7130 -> 7129.42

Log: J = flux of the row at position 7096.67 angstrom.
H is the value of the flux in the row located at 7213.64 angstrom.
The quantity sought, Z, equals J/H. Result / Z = 1.01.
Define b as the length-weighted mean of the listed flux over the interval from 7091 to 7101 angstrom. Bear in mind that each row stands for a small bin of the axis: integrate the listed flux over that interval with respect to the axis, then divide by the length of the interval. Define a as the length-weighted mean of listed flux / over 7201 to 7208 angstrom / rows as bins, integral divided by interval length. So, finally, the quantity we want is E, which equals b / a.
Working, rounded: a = 5.67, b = 6.11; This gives 1.08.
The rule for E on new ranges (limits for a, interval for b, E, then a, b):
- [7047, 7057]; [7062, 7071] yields 1.04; 5.54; 5.78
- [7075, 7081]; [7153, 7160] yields 1.00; 5.51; 5.51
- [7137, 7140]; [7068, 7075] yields 1.03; 5.74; 5.90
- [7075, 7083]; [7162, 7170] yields 1.08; 5.53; 5.97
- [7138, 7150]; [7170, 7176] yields 1.03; 5.96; 6.12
